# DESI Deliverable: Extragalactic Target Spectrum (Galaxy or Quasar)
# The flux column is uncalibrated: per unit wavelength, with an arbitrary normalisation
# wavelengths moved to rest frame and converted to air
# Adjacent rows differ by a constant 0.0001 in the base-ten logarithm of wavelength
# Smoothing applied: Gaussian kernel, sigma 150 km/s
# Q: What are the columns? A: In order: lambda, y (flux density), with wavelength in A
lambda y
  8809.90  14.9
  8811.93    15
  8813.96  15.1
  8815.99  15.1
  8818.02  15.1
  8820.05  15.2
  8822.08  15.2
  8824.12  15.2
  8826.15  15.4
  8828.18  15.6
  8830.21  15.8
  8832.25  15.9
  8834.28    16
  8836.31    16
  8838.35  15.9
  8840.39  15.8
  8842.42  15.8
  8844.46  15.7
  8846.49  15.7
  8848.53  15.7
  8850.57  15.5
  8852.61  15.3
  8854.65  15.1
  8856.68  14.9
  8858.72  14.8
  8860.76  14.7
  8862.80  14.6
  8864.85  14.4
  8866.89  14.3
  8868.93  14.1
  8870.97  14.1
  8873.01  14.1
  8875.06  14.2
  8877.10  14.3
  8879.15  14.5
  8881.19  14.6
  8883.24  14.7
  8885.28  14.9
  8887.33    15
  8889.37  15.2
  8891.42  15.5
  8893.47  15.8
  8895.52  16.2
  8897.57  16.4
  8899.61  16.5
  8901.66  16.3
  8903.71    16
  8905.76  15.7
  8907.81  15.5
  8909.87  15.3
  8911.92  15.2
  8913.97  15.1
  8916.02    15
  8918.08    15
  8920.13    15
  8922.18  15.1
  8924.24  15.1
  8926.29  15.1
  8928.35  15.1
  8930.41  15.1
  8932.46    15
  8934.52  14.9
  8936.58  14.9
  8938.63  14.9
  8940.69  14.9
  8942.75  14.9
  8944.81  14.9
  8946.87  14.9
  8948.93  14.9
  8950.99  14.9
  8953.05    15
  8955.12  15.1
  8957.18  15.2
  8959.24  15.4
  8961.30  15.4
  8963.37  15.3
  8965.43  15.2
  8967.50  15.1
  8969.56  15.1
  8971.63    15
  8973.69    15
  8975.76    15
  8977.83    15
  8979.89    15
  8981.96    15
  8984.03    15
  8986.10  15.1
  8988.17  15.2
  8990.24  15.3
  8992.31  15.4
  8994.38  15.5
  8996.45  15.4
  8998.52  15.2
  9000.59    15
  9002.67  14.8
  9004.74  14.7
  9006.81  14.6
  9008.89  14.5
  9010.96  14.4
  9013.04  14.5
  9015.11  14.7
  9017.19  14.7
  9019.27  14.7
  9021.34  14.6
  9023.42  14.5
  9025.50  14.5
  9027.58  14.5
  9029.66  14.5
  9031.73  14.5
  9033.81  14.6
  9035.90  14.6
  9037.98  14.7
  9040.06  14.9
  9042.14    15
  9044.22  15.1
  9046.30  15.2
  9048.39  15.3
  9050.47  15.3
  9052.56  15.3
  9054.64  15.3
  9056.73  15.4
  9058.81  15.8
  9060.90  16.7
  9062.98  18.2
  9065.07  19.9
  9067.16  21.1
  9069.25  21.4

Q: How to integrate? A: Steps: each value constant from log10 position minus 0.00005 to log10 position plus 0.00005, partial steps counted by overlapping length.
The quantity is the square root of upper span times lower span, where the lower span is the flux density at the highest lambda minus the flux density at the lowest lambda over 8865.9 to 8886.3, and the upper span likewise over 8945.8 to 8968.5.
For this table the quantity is 0.35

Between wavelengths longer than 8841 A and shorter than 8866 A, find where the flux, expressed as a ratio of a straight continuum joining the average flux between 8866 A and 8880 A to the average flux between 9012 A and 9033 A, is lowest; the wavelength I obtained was 8864.85 A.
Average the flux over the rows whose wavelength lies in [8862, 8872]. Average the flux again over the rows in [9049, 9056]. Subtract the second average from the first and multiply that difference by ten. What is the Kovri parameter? -10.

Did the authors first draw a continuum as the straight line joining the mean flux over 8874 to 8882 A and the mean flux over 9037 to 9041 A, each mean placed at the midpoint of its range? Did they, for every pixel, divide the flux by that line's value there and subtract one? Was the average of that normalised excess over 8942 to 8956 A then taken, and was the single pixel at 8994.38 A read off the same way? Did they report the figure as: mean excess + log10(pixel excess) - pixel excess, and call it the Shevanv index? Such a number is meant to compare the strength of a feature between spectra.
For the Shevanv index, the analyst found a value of -1.29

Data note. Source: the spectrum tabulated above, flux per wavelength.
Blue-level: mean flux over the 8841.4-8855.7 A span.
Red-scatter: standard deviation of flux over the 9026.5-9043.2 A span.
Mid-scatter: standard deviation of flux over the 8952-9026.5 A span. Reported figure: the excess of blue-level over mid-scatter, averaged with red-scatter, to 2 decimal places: 7.71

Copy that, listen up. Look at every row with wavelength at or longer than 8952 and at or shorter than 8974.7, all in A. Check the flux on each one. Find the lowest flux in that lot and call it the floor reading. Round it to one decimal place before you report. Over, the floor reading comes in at 15.0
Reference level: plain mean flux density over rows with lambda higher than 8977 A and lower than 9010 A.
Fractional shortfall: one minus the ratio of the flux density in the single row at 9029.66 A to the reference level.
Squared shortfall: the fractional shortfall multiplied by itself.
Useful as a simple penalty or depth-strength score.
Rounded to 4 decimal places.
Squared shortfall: 0.0013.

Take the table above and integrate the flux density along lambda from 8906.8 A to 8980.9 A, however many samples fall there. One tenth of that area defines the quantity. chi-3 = 112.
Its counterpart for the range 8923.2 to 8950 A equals 40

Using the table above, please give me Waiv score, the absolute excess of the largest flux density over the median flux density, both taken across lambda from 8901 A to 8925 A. 1.15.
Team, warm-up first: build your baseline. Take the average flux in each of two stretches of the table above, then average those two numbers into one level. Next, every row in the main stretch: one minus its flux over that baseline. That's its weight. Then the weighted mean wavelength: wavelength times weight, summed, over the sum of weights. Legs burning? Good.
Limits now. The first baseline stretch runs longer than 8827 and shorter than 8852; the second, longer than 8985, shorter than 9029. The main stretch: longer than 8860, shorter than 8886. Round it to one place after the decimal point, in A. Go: 8872.4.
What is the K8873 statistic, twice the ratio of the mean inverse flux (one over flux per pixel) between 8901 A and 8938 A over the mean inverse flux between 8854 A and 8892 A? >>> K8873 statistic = 1.92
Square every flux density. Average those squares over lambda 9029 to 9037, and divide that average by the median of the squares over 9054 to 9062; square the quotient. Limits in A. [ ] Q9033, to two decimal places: 0.76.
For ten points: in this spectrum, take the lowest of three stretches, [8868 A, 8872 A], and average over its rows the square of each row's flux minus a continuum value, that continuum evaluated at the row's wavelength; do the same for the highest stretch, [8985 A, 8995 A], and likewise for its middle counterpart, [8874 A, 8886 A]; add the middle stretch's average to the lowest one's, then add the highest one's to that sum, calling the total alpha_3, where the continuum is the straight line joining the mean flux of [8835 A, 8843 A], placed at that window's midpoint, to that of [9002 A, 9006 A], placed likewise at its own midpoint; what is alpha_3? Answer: 3.9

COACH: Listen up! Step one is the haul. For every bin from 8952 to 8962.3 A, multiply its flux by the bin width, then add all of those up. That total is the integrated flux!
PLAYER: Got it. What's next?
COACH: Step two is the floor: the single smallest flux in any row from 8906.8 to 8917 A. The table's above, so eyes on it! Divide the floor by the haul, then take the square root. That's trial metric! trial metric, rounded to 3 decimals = 0.309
